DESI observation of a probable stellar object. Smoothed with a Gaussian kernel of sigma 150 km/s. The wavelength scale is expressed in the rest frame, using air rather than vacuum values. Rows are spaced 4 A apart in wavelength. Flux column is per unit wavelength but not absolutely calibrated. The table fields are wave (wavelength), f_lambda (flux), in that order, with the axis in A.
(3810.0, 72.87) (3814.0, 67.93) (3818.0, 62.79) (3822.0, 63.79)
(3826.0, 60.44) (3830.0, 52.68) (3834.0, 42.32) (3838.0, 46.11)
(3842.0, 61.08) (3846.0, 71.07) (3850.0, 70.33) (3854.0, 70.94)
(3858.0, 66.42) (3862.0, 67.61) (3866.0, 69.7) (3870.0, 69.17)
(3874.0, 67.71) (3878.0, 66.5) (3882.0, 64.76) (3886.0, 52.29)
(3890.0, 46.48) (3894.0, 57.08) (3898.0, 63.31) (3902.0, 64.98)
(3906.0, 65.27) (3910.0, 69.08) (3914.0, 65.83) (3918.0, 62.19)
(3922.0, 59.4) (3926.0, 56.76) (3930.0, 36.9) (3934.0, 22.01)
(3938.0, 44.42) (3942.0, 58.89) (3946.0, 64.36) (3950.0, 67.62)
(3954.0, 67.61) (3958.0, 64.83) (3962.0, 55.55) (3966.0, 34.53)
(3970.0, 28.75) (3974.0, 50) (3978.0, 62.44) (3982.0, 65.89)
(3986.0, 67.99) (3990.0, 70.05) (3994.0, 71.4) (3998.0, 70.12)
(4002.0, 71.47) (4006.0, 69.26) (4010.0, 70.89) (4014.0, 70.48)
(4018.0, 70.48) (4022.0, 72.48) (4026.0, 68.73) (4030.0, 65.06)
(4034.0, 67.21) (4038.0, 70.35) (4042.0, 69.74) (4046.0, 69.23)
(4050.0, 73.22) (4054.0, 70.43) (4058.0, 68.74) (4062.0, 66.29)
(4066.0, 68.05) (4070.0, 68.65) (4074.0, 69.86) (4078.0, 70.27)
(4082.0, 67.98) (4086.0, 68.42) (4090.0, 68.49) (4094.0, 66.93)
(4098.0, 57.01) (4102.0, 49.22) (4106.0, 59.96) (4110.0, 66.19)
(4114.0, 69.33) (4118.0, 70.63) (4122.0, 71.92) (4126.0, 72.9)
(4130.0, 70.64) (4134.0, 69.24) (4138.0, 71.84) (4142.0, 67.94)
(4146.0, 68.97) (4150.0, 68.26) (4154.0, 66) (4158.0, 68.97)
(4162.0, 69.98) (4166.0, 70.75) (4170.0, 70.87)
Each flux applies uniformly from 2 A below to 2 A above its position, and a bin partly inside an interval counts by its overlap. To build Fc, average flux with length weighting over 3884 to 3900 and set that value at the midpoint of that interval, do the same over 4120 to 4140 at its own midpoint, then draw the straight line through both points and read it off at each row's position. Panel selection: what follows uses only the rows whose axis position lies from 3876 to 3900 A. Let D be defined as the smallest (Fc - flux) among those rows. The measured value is -13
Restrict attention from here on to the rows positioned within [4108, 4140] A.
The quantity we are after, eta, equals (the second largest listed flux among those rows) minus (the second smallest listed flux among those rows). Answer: 2.7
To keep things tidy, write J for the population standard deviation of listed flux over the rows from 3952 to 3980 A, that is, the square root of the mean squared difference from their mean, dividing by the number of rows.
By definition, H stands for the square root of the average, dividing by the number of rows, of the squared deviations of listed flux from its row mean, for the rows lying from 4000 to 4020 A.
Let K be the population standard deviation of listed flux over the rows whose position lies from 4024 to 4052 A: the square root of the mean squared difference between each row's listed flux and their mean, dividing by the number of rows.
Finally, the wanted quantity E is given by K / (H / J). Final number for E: 46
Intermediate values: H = 0.7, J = 14.0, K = 2.4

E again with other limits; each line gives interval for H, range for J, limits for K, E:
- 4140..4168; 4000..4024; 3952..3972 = 11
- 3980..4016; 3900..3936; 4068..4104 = 60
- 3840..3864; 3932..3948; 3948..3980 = 66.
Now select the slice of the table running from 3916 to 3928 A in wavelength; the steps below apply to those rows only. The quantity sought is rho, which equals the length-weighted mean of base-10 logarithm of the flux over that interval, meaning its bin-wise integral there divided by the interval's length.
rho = 1.774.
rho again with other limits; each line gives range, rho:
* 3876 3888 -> 1.784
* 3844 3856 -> 1.850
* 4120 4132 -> 1.856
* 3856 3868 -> 1.832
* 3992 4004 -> 1.851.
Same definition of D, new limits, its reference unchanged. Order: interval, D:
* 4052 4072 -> -4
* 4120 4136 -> -2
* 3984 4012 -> -10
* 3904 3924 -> -13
